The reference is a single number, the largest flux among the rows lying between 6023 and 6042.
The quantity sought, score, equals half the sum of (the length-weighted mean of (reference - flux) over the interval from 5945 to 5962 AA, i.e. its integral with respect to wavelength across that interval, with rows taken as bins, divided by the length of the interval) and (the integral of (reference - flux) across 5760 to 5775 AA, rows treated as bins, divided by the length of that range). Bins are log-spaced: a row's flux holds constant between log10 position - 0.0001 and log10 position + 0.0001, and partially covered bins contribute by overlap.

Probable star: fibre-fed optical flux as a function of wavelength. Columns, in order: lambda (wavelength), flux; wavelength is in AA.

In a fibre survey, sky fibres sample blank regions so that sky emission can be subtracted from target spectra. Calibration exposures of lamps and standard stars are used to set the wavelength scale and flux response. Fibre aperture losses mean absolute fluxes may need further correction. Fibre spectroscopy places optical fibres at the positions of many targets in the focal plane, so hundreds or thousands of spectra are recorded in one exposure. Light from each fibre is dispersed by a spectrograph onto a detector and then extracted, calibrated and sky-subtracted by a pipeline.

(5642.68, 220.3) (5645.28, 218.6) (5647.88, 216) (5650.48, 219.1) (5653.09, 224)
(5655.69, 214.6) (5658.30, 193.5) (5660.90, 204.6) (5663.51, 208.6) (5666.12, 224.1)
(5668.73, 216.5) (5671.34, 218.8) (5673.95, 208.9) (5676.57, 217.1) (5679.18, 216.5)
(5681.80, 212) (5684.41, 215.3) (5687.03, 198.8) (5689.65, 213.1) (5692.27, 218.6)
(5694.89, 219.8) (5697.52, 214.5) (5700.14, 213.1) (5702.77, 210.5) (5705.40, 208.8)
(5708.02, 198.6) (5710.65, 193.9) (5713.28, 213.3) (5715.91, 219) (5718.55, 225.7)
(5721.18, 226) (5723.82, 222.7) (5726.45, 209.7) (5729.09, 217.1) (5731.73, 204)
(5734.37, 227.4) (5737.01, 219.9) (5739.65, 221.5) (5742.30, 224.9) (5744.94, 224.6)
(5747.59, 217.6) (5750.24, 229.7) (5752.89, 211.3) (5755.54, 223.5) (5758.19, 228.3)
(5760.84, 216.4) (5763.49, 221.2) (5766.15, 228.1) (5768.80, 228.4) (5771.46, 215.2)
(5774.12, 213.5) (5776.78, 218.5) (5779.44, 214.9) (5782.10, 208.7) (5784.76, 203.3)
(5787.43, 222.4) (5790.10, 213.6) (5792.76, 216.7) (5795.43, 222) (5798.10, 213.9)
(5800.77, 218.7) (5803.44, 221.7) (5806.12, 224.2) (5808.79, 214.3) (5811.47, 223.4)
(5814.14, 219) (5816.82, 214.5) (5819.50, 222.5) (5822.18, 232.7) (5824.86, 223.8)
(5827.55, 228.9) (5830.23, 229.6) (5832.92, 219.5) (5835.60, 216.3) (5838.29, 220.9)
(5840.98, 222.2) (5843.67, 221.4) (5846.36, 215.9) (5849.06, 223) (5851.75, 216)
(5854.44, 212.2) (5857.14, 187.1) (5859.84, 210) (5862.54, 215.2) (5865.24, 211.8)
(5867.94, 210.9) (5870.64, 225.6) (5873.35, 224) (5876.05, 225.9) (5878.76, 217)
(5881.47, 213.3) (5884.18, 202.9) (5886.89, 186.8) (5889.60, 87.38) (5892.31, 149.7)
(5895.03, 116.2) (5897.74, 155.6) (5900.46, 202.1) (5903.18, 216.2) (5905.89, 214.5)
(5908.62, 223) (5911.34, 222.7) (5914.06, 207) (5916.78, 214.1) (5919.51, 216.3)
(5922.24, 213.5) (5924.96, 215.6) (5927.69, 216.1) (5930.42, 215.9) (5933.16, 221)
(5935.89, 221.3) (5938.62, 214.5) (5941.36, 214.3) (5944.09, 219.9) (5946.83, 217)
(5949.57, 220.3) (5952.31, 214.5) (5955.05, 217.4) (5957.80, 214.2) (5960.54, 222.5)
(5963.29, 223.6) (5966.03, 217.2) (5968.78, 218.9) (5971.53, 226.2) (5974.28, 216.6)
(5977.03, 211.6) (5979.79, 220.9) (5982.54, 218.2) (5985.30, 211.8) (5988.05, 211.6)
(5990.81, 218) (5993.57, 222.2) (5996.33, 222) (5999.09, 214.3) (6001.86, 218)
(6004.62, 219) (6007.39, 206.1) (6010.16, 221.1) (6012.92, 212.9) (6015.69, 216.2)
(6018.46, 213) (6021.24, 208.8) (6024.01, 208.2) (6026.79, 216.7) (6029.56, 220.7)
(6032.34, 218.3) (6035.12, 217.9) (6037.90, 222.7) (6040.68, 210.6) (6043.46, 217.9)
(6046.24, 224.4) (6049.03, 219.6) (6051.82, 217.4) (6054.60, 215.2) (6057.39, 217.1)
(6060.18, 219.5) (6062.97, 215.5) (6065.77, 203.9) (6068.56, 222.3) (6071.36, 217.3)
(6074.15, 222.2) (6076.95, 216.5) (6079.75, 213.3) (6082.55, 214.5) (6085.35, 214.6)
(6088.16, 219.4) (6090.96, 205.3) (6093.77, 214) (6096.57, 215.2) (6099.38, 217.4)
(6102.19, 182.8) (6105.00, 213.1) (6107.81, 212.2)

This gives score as 3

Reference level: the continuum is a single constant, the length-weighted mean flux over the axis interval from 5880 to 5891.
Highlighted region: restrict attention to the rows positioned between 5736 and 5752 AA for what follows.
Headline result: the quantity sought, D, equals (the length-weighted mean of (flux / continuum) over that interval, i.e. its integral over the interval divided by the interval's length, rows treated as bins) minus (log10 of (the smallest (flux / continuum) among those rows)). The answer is 1.19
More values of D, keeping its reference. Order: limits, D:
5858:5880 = 1.17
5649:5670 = 1.18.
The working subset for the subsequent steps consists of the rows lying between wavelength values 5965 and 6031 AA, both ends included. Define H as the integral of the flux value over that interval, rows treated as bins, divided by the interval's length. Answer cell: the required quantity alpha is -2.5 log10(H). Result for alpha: -5.84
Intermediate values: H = 216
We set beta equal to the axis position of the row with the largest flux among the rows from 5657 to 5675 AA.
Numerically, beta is 5666.12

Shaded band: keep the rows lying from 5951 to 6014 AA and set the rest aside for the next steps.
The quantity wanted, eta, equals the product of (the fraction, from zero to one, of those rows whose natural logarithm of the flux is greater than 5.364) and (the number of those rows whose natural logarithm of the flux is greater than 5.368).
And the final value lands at 13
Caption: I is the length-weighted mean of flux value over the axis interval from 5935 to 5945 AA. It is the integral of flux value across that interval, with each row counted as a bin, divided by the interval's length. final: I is 217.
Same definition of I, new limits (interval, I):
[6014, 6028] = 212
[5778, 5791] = 213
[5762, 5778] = 221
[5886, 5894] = 138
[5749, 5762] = 222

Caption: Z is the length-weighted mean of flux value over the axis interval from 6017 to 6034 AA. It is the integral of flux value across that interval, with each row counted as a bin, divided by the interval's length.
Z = 214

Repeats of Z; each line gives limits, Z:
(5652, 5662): 209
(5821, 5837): 225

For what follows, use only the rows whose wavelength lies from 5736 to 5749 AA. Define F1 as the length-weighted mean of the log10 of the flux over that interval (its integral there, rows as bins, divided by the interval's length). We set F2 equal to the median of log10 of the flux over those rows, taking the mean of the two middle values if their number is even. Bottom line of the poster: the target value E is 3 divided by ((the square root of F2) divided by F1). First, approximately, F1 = 2.345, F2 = 2.35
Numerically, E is 4.59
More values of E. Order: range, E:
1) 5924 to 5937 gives 4.59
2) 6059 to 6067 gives 4.57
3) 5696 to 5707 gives 4.57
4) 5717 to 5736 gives 4.58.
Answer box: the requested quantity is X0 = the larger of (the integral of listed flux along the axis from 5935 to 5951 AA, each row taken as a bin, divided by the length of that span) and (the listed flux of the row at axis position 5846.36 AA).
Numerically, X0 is 218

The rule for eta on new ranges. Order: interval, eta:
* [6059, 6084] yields 5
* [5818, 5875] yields 12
